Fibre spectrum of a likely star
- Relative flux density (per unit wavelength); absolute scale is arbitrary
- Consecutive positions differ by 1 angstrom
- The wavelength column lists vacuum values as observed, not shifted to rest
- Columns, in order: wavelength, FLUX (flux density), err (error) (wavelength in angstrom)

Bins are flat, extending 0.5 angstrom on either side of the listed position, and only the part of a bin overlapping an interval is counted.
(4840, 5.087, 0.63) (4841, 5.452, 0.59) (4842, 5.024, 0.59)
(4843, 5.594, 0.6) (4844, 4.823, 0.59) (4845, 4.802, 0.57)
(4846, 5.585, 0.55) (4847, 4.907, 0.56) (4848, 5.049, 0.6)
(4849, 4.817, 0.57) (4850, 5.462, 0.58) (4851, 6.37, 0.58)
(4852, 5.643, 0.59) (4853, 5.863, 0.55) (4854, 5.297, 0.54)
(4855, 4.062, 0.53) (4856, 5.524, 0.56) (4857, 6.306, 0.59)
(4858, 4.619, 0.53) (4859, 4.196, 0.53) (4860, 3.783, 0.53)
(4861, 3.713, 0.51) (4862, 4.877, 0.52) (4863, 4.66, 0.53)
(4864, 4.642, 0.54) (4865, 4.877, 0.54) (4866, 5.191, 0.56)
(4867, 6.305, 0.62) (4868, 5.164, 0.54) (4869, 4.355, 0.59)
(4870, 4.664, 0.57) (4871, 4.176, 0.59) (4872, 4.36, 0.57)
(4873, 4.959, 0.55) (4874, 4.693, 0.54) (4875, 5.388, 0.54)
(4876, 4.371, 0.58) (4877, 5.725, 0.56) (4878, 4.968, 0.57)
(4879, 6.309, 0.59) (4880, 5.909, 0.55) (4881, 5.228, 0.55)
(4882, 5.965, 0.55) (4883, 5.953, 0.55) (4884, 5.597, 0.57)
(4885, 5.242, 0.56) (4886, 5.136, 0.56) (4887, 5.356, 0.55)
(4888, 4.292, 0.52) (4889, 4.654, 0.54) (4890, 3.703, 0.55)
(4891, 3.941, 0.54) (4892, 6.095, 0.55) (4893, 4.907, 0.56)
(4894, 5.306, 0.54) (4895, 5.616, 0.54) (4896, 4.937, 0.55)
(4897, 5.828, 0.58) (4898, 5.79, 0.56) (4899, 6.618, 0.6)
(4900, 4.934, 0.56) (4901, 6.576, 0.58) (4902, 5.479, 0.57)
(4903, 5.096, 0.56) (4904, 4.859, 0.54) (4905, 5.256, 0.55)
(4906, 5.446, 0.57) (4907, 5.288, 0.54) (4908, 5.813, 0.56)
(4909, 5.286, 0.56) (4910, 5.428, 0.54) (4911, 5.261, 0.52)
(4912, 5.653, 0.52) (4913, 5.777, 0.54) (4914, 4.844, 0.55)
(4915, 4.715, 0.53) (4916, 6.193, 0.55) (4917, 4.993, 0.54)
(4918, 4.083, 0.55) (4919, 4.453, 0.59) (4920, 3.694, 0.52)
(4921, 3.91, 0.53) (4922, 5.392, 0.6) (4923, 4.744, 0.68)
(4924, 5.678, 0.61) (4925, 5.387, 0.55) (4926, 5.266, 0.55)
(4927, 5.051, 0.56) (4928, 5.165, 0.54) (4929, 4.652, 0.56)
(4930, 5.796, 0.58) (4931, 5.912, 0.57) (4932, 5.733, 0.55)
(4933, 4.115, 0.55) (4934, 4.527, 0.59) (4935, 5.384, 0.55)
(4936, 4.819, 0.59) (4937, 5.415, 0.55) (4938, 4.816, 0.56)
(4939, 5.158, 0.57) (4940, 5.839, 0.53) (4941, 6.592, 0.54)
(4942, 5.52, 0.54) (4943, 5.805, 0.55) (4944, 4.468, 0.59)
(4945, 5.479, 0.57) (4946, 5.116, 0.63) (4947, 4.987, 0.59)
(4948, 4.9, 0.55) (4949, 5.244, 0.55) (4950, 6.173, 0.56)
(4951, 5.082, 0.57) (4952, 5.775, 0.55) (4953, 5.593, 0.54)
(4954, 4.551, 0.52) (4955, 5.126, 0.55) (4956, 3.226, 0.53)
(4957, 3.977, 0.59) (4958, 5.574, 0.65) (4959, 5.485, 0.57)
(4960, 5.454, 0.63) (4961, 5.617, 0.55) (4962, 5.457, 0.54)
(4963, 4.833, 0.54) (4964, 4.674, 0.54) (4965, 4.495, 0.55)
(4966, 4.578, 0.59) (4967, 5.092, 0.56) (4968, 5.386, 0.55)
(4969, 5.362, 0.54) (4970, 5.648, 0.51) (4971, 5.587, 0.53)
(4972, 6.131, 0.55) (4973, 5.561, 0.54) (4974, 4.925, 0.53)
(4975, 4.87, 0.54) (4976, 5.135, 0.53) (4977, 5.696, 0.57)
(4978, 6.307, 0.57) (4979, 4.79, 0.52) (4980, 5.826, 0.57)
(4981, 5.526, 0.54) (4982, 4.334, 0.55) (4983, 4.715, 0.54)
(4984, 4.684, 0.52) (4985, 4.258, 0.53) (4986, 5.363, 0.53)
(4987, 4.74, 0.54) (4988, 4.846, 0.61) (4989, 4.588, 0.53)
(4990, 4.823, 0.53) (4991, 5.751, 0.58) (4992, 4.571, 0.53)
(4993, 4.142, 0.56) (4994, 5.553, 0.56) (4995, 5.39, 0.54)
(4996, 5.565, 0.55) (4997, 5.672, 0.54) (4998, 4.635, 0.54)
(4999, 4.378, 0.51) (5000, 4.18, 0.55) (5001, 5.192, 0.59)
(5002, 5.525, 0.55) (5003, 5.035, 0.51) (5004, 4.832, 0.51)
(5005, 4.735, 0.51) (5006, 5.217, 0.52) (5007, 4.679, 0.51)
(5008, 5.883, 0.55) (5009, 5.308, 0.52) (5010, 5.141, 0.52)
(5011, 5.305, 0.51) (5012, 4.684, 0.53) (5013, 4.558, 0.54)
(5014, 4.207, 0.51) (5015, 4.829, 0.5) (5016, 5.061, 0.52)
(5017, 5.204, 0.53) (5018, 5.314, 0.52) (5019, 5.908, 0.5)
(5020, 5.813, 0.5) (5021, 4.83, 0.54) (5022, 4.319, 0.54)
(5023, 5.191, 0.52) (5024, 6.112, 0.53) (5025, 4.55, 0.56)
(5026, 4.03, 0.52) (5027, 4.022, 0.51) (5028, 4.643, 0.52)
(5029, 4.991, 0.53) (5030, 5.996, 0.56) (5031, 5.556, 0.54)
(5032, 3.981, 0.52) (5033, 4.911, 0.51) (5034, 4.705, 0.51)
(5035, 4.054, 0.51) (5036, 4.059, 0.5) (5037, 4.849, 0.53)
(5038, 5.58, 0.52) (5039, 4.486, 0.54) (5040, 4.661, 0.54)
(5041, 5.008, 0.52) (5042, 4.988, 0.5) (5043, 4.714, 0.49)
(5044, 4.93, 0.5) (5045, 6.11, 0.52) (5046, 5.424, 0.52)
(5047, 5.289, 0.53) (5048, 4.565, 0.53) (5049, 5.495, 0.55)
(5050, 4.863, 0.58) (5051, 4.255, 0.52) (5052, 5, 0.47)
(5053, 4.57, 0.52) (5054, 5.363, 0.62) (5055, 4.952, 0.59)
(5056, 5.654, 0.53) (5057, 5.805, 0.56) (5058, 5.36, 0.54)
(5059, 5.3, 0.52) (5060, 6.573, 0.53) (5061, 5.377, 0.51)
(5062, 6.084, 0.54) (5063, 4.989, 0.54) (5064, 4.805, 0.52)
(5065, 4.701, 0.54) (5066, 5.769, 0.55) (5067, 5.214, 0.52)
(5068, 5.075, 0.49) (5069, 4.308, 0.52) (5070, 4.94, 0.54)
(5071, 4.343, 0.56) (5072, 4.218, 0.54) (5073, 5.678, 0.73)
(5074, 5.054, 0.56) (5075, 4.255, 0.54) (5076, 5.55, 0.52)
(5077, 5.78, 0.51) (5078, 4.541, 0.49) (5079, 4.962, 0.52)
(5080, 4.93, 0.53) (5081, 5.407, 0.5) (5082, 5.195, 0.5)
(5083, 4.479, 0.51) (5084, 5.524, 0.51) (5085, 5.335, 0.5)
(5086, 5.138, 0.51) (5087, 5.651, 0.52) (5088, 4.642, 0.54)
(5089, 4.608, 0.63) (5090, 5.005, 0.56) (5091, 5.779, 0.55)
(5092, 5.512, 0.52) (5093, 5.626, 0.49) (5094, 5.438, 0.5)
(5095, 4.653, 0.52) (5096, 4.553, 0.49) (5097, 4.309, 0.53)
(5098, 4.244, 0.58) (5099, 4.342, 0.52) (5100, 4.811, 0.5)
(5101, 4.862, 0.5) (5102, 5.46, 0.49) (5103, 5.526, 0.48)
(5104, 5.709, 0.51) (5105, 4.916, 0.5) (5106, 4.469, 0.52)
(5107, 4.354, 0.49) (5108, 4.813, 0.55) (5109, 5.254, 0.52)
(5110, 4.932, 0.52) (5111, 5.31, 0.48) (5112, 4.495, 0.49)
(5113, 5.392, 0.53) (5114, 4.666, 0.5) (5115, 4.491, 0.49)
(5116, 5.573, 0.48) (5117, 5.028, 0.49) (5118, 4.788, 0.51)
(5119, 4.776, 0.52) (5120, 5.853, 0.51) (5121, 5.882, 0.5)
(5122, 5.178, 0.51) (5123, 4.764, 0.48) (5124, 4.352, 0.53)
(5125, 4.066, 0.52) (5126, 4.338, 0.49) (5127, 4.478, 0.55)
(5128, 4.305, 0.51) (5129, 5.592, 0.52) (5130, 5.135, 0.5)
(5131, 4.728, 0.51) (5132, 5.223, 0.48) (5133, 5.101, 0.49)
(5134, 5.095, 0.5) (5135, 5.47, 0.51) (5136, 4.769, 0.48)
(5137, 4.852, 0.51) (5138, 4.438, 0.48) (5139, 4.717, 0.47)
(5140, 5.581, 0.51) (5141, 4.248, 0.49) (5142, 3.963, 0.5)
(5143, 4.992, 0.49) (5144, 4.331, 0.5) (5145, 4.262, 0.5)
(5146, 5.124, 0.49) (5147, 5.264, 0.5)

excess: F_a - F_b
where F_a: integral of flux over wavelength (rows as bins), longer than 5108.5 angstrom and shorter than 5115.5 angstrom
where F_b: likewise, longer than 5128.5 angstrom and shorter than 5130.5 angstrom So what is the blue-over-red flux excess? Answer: 23.8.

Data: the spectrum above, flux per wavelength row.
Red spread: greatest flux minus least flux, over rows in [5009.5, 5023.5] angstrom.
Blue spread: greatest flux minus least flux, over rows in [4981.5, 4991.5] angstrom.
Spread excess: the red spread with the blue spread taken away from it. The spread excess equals 0.2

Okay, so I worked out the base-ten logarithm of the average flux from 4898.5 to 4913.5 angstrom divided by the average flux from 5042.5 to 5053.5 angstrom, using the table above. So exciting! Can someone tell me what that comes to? 0.041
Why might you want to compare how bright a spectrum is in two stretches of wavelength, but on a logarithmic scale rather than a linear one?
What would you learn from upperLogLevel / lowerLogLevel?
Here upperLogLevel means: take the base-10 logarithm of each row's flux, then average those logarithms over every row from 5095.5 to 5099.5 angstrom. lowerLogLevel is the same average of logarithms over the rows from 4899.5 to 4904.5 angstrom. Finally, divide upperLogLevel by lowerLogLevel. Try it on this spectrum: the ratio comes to 0.88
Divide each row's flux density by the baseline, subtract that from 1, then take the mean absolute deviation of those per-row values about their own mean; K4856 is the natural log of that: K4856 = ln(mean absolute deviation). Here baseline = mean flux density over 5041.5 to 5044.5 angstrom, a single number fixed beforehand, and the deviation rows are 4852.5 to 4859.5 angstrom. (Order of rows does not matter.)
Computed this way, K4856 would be -1.9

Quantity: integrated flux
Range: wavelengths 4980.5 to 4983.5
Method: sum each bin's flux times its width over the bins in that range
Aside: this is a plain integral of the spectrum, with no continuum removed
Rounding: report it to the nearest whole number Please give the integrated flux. 15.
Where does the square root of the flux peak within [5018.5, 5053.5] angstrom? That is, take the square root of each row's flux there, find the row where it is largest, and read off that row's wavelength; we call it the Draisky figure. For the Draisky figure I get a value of 5024 angstrom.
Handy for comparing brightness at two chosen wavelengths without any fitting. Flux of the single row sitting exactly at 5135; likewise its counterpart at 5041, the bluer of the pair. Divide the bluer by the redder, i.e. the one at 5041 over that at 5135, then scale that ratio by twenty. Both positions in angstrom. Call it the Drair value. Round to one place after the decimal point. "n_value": 18.3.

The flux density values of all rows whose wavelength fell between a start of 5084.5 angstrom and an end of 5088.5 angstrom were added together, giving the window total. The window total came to 20.8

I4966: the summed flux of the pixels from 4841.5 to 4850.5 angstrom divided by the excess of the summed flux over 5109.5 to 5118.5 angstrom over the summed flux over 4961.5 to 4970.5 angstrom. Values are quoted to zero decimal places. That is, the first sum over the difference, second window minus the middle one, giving -54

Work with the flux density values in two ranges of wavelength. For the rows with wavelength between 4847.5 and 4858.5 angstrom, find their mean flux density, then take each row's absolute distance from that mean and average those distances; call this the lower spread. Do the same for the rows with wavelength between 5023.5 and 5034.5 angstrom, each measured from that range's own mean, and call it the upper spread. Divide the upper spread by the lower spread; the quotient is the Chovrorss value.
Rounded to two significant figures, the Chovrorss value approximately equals 1.1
